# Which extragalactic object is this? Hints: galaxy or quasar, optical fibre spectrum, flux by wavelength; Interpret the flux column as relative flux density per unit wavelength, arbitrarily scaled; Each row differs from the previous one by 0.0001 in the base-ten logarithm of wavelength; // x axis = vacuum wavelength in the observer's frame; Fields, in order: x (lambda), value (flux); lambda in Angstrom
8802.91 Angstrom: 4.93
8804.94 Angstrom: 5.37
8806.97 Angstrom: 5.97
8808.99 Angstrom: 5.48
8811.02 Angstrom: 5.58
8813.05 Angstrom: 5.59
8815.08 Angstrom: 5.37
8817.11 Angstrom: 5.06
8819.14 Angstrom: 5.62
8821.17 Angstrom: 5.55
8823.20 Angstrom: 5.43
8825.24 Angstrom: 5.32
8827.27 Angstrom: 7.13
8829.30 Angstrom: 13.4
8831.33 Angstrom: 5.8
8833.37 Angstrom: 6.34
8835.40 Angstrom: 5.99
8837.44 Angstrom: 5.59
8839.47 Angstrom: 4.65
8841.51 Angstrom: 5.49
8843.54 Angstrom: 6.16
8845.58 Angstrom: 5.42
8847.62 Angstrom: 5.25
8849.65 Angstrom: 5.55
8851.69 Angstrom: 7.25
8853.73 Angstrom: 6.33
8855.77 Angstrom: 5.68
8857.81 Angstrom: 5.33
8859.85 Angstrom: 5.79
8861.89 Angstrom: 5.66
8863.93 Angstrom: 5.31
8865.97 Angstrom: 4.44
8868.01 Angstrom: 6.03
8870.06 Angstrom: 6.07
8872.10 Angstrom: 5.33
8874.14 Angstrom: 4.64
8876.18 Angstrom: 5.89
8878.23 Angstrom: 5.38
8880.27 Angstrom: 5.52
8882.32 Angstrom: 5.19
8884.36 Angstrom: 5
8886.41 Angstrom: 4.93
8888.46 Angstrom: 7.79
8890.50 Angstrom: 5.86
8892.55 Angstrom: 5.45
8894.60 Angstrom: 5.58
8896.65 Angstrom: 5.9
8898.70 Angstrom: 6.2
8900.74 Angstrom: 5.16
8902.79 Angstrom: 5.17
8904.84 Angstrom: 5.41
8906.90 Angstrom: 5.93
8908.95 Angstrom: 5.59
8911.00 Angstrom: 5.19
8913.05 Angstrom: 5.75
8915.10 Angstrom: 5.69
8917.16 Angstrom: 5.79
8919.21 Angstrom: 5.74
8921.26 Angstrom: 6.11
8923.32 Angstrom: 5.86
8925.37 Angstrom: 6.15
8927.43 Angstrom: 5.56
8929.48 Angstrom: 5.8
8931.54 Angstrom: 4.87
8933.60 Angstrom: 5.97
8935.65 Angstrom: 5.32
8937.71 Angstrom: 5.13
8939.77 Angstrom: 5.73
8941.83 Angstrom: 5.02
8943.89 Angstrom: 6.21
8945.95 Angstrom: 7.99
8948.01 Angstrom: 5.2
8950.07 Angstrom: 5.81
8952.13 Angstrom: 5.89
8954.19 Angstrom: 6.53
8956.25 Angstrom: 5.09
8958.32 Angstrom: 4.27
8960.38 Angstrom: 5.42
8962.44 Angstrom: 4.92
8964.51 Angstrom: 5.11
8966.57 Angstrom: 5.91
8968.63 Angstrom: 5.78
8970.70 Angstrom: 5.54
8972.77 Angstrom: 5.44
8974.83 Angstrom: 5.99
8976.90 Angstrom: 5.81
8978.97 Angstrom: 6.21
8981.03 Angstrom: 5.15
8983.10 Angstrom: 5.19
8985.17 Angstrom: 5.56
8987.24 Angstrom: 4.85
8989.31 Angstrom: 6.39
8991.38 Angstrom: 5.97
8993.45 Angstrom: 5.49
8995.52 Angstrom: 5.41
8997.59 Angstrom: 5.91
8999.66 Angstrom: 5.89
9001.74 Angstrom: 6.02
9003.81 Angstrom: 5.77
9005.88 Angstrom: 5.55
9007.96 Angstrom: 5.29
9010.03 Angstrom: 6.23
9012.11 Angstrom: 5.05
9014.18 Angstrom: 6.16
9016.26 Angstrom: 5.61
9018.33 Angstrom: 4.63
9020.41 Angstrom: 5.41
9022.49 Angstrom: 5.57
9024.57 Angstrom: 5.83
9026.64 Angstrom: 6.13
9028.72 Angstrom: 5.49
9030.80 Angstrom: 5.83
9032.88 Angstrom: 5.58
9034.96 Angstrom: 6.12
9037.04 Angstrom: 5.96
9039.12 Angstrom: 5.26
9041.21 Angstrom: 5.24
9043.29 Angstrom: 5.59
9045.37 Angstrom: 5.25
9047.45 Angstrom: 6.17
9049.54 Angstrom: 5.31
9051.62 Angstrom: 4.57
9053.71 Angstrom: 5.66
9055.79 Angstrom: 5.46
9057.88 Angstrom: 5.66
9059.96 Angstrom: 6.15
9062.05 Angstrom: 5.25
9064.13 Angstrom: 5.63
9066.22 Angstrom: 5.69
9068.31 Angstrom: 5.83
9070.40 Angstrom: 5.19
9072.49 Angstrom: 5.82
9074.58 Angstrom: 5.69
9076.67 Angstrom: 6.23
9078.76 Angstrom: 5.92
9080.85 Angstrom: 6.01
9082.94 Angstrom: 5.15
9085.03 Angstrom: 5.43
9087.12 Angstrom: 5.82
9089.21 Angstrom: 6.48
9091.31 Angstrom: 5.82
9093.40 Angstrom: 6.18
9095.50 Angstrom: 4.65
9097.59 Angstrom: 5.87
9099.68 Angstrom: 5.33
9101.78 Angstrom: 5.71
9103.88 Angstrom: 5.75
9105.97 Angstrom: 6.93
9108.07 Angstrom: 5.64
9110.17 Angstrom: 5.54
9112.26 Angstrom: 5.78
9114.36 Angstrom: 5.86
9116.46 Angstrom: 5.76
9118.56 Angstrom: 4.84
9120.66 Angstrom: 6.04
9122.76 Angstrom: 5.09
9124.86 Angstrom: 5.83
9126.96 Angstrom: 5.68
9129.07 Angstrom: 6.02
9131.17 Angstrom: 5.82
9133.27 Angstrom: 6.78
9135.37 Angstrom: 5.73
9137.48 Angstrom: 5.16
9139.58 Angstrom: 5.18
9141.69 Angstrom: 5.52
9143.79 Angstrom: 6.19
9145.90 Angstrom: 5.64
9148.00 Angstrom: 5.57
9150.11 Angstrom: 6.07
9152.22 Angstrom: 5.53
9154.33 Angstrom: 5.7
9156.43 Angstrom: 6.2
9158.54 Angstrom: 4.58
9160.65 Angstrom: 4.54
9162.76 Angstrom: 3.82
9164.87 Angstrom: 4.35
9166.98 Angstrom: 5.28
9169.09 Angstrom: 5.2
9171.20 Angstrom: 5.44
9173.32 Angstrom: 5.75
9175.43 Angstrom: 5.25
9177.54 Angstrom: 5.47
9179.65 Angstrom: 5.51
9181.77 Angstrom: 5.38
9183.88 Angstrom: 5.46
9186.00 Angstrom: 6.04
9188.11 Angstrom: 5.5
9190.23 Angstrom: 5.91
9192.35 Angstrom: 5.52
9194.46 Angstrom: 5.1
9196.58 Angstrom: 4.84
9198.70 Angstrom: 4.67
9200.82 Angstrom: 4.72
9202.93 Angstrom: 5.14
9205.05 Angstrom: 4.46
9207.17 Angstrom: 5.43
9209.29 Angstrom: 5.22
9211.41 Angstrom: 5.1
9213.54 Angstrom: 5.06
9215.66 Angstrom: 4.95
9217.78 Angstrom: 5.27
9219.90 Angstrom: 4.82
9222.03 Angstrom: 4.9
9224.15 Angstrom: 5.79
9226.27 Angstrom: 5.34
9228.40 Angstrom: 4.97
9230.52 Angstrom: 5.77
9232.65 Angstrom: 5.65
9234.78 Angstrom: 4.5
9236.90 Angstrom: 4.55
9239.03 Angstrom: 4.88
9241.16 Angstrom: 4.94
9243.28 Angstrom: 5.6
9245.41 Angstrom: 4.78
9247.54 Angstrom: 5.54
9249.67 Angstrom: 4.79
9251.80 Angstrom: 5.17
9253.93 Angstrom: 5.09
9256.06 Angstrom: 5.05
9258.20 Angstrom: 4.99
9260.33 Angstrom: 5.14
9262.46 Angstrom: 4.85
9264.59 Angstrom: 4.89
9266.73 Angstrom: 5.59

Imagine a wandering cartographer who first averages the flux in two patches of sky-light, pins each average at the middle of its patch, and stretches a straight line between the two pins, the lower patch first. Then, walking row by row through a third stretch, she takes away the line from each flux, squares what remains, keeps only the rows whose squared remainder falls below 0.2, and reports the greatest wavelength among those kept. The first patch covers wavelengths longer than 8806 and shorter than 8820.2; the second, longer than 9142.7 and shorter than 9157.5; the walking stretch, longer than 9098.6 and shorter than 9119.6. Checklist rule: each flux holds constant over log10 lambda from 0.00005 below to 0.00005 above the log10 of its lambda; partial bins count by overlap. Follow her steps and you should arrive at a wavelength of 9116.46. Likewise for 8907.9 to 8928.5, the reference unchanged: 8927.43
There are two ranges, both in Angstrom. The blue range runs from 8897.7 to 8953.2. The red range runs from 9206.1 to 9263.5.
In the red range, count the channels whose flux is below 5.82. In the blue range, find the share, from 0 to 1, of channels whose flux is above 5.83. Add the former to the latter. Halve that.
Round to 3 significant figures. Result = 13.7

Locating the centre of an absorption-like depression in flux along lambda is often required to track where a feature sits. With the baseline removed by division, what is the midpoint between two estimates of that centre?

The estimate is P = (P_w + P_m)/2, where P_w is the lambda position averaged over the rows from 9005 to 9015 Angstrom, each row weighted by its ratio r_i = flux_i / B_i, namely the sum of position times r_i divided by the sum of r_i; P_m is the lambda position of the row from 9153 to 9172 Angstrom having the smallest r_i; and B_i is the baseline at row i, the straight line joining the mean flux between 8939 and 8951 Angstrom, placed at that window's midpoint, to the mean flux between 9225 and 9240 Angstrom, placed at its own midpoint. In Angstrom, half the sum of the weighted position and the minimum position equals 9086.4 Angstrom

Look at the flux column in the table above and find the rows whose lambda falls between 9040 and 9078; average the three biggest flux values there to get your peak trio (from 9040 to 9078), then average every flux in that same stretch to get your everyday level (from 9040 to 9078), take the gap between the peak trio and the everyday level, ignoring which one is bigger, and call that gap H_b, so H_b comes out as 0.606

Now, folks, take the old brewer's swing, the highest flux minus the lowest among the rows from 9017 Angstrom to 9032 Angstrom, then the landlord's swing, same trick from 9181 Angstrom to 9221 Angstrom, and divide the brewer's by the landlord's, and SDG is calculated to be 0.9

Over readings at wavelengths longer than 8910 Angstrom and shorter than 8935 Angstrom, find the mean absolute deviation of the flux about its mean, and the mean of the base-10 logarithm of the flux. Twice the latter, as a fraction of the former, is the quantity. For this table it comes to 6.0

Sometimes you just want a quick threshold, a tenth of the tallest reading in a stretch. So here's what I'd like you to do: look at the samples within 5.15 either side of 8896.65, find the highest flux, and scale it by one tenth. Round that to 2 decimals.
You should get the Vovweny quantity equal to 0.62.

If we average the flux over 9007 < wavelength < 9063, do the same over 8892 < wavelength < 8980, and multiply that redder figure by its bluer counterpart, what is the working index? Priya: 31.5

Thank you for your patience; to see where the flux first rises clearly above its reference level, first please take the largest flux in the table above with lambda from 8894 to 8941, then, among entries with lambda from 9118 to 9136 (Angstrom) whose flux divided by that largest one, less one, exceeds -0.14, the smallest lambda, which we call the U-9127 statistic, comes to 9120.66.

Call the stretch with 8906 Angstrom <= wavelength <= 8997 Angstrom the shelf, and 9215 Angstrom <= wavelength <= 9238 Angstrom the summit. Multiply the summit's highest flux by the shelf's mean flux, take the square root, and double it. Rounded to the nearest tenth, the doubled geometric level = 11.4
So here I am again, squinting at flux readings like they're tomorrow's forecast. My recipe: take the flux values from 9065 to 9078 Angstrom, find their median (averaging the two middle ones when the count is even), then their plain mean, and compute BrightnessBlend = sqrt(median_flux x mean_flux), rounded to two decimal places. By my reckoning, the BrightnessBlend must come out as 5.75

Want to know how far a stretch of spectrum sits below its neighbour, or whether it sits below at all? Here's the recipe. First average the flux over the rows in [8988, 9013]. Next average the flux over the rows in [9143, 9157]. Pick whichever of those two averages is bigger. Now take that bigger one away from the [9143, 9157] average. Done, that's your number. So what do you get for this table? 0.000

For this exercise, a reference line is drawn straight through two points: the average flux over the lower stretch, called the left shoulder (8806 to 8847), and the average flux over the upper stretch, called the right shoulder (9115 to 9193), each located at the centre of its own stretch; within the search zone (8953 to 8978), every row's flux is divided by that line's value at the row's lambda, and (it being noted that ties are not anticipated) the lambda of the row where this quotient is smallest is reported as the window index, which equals 8958.32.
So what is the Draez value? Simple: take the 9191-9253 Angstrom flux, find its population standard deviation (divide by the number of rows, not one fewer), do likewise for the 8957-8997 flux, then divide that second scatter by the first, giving 1.4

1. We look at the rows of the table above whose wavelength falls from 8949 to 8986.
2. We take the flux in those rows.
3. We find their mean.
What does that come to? 5.53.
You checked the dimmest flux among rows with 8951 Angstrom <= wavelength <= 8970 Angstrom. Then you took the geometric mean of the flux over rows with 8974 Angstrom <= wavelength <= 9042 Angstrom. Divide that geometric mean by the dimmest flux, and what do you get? 1.32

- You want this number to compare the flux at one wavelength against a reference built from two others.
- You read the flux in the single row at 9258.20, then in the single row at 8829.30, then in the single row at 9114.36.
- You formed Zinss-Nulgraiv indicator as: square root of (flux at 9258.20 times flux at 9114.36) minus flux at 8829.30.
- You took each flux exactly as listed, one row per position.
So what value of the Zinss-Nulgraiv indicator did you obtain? -8.0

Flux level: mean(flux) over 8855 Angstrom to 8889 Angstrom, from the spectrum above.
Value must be 5.5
